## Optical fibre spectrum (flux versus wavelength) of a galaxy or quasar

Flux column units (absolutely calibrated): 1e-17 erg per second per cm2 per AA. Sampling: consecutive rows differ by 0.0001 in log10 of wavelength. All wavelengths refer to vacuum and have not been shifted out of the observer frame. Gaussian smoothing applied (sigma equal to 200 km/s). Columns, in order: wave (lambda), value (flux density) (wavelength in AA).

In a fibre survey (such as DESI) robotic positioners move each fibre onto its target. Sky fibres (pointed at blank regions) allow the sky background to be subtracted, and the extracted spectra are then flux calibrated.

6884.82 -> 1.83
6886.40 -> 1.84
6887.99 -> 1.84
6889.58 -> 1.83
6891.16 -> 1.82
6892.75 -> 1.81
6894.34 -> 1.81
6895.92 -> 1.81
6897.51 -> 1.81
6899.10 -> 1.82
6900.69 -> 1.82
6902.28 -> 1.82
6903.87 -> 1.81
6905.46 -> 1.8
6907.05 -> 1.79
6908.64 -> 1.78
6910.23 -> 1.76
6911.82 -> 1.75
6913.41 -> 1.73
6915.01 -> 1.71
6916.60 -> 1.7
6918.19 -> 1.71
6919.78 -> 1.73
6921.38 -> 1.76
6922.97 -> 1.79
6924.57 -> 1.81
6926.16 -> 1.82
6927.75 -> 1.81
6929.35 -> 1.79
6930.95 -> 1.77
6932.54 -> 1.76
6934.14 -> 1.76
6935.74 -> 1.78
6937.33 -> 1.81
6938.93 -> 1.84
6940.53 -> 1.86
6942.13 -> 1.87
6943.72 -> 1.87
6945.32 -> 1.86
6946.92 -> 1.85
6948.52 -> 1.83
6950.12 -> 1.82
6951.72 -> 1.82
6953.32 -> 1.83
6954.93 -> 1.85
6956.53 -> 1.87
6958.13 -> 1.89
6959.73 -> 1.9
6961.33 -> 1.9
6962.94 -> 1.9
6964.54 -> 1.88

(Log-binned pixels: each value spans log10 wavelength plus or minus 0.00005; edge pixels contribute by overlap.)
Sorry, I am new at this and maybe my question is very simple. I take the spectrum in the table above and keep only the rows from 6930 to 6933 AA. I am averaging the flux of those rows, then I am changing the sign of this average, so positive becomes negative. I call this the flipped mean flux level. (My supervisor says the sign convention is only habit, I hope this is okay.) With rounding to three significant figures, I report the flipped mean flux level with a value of -1.77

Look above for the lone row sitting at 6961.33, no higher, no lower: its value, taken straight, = 1.9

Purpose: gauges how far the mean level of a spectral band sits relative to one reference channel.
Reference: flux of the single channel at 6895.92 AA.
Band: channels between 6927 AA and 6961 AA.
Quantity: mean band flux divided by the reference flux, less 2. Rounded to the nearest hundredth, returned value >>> -0.99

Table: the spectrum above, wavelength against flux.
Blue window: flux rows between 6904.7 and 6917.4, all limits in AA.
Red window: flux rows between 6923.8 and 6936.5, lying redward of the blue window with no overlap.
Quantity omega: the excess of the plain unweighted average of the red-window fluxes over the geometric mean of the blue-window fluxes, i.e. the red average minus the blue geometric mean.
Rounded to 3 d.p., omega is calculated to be 0.035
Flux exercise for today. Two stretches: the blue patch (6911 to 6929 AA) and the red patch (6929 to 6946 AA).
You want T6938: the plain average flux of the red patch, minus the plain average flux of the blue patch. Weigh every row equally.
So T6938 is 0.06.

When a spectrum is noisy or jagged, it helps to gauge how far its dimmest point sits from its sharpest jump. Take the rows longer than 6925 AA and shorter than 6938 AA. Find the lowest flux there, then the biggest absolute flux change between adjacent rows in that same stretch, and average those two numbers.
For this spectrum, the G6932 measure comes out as 0.895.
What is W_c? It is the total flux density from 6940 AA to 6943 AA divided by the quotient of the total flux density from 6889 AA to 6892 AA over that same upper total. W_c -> 3.81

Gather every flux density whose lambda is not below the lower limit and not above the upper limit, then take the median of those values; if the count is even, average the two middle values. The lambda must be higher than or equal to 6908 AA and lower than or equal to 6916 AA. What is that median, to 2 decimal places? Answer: 1.75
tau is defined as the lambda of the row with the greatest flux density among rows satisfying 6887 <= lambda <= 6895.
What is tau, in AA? 6887.99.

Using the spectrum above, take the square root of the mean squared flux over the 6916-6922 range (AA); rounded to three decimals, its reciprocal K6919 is 0.580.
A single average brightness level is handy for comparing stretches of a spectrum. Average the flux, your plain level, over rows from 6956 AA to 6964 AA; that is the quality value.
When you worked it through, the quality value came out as 1.89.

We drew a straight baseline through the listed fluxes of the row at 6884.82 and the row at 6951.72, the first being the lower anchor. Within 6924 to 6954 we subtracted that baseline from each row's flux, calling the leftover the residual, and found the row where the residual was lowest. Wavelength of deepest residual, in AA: 6932.54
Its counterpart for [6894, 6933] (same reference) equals 6916.60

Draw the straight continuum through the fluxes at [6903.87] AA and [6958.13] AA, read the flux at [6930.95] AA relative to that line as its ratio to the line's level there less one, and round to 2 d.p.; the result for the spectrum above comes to -0.04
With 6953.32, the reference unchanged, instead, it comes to -0.03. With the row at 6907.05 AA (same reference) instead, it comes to -0.01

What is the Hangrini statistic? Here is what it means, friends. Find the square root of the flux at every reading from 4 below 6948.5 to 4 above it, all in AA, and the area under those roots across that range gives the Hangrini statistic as 10.8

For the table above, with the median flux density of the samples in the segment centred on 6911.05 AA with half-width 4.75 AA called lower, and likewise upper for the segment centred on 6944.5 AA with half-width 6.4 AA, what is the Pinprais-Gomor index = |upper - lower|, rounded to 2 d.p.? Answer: 0.10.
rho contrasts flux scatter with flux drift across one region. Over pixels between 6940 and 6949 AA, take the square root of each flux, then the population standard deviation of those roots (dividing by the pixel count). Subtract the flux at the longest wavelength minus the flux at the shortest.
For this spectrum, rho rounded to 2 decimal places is 0.04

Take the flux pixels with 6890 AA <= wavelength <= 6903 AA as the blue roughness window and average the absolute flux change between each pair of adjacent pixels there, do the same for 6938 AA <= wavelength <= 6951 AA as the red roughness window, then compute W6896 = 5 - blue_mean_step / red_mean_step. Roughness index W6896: 4.75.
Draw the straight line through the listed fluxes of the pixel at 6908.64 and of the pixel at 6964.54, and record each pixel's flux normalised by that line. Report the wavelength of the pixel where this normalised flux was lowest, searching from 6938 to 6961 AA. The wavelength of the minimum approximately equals 6951.72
